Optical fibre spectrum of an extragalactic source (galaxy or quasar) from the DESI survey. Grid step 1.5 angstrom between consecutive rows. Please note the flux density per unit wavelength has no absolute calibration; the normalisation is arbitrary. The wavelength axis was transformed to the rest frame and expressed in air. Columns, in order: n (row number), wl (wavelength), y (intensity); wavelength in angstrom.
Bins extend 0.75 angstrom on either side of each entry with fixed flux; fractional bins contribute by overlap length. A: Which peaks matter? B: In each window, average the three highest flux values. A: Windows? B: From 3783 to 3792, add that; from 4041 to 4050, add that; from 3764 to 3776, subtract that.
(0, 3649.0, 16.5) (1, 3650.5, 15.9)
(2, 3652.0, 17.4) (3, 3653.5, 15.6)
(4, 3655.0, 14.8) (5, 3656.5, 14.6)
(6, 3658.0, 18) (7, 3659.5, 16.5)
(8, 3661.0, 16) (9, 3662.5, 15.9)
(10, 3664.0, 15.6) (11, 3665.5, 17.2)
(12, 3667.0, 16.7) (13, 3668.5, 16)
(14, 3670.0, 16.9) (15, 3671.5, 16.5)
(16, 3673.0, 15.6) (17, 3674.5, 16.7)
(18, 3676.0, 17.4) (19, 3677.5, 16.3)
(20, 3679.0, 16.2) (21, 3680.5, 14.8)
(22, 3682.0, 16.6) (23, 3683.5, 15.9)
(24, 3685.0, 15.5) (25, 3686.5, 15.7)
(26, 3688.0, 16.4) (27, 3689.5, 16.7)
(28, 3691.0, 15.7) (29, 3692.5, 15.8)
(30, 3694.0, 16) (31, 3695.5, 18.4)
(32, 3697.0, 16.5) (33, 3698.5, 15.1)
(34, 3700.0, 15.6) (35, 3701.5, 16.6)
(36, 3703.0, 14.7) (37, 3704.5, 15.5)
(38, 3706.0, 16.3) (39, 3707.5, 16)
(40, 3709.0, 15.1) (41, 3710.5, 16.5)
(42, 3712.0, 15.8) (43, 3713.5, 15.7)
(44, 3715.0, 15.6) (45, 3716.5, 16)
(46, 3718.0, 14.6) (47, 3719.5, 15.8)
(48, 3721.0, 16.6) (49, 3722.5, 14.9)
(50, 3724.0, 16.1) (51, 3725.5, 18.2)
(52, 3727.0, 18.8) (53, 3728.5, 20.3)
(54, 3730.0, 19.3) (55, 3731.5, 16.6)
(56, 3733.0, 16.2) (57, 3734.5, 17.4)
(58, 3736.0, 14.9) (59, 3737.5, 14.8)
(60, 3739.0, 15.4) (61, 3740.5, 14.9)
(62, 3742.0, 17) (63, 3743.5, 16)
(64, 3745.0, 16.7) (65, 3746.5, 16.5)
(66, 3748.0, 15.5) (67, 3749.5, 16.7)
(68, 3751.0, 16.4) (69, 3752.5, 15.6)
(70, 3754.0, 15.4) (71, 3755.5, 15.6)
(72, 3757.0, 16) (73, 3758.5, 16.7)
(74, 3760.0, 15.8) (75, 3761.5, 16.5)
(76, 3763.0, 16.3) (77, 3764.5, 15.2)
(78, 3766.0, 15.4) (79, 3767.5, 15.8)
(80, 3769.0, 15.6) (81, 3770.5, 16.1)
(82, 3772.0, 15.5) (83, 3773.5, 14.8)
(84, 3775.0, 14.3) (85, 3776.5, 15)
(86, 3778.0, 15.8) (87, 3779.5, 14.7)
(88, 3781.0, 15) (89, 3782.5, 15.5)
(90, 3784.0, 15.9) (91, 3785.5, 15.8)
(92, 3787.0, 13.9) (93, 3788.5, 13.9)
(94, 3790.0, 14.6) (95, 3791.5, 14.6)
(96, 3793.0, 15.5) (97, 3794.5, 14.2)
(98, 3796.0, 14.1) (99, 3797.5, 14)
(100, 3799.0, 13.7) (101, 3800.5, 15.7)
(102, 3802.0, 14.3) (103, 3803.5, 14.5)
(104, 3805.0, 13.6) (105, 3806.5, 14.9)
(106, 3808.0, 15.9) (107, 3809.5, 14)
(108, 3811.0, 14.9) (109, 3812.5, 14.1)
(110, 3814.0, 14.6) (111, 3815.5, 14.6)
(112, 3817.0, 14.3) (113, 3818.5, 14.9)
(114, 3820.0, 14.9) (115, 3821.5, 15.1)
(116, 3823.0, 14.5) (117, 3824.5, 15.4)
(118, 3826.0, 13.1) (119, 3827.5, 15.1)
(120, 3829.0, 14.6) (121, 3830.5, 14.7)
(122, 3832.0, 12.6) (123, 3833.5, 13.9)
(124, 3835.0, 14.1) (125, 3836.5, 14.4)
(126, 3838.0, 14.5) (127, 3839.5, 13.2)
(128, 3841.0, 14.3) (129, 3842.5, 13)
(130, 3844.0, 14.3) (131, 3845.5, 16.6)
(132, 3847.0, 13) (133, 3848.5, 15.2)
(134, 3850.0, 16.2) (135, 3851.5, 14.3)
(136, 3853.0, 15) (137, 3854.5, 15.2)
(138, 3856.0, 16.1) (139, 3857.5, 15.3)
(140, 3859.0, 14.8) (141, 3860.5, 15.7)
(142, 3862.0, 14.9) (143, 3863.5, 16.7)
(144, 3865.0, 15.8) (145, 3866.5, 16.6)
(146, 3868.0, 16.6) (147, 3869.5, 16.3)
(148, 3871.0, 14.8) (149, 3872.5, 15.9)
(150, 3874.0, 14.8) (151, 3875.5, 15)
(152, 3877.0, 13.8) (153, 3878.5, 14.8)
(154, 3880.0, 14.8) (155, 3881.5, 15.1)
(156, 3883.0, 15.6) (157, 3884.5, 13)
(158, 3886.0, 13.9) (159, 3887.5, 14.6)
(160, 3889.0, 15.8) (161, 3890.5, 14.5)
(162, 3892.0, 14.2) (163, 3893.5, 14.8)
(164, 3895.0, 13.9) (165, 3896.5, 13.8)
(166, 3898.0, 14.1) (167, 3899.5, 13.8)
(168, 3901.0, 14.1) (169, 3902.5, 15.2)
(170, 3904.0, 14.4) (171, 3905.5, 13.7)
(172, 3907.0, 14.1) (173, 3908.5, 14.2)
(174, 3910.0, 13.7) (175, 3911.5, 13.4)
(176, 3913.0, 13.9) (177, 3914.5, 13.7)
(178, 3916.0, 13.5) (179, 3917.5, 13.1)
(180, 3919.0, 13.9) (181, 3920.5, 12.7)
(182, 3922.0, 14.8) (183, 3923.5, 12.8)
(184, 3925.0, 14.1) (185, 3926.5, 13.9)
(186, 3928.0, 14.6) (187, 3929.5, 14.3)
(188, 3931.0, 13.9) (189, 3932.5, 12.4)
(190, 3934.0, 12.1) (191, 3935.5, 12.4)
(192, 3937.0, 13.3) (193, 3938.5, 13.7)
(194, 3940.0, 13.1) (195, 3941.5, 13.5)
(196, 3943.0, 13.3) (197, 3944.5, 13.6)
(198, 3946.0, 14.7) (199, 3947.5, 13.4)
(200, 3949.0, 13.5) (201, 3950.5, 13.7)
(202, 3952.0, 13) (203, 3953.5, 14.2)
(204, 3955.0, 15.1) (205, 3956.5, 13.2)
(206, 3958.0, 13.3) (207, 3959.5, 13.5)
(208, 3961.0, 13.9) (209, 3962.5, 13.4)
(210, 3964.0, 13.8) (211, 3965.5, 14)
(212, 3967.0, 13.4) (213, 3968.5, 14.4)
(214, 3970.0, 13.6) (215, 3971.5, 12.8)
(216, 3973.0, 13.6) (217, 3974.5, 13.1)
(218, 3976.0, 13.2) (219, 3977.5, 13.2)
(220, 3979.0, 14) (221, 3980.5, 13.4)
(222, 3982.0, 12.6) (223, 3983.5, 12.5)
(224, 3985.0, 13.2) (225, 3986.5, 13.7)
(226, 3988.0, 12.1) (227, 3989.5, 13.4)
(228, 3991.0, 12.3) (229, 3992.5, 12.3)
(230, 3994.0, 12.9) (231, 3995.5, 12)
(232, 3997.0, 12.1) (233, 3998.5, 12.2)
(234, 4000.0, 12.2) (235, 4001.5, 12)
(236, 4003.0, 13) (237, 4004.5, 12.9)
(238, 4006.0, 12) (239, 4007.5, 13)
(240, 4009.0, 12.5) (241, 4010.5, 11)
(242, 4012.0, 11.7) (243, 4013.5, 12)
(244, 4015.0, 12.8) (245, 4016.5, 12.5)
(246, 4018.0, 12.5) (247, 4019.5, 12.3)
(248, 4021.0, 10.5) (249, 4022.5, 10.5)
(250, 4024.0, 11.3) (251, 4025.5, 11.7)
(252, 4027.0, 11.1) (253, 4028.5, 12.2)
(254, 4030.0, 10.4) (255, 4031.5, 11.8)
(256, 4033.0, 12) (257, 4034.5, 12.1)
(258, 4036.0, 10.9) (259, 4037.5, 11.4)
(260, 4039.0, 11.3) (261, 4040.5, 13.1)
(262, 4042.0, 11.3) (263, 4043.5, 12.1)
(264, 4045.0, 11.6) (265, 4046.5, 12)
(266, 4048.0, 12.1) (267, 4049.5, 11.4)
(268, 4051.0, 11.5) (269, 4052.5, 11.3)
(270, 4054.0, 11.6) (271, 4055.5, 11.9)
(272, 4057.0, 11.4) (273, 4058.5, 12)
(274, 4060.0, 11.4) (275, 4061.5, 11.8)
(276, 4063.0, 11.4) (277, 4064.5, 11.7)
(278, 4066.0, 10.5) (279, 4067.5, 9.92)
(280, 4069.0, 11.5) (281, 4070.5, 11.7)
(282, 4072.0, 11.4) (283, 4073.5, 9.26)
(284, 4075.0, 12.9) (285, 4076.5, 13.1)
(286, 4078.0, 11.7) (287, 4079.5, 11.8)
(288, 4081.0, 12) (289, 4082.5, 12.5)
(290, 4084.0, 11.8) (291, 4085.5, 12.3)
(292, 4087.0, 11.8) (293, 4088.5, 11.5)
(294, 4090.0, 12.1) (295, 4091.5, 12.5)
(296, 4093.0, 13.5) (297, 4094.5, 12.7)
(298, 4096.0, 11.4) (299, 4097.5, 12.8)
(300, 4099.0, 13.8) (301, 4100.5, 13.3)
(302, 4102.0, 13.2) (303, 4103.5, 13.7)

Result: 11.7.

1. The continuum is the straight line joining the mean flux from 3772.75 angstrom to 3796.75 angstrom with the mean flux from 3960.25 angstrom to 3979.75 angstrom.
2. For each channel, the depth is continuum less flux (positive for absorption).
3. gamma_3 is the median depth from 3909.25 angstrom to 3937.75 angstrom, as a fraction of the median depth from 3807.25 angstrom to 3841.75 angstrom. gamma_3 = 6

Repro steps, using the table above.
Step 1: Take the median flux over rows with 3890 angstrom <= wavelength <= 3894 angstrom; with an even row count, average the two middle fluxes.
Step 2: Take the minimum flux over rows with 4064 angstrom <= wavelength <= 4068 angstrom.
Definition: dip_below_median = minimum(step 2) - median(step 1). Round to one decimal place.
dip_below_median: -4.6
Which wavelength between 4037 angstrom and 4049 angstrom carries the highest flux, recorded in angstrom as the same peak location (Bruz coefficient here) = 4040.5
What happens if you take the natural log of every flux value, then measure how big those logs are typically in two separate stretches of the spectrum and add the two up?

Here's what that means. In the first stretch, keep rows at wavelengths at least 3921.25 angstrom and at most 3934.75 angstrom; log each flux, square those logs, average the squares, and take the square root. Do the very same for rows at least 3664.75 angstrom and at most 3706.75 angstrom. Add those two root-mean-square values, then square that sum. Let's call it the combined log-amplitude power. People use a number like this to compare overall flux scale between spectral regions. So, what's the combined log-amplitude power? 29.1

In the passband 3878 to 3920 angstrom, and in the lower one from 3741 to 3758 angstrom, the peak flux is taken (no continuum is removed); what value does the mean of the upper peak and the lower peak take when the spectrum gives 16.4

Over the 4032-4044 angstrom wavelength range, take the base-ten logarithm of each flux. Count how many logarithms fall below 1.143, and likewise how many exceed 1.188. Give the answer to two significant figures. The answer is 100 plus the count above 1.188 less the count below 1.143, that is 92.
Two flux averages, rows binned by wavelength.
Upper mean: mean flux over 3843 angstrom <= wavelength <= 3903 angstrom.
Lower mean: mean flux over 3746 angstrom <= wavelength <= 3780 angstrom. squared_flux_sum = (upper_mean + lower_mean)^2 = 941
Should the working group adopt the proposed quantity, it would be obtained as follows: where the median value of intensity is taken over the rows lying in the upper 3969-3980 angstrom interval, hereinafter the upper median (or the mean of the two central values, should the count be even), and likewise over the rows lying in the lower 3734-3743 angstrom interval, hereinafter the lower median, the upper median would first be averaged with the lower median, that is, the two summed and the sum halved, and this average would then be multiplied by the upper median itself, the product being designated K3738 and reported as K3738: 187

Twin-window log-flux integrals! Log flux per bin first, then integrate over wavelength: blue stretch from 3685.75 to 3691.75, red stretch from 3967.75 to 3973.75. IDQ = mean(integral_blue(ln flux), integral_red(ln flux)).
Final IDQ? 16.2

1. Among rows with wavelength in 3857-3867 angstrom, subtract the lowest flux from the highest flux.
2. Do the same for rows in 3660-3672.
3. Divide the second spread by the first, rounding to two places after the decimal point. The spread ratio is 0.84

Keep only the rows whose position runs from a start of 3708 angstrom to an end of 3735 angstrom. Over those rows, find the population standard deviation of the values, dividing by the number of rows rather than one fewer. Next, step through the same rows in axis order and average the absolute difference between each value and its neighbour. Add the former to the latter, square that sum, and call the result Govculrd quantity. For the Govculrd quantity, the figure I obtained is 6.8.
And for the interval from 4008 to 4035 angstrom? 2.1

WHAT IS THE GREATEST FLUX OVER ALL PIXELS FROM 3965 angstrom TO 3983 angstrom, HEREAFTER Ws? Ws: 14.4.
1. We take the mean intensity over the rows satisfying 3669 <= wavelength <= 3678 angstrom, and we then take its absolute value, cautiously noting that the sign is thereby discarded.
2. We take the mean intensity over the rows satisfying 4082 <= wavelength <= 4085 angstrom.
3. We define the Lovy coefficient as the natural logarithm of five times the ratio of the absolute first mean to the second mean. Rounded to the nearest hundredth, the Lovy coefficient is 1.92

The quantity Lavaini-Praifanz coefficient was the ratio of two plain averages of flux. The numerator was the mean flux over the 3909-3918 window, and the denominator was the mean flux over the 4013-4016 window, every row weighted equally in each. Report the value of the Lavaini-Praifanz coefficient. 1.09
